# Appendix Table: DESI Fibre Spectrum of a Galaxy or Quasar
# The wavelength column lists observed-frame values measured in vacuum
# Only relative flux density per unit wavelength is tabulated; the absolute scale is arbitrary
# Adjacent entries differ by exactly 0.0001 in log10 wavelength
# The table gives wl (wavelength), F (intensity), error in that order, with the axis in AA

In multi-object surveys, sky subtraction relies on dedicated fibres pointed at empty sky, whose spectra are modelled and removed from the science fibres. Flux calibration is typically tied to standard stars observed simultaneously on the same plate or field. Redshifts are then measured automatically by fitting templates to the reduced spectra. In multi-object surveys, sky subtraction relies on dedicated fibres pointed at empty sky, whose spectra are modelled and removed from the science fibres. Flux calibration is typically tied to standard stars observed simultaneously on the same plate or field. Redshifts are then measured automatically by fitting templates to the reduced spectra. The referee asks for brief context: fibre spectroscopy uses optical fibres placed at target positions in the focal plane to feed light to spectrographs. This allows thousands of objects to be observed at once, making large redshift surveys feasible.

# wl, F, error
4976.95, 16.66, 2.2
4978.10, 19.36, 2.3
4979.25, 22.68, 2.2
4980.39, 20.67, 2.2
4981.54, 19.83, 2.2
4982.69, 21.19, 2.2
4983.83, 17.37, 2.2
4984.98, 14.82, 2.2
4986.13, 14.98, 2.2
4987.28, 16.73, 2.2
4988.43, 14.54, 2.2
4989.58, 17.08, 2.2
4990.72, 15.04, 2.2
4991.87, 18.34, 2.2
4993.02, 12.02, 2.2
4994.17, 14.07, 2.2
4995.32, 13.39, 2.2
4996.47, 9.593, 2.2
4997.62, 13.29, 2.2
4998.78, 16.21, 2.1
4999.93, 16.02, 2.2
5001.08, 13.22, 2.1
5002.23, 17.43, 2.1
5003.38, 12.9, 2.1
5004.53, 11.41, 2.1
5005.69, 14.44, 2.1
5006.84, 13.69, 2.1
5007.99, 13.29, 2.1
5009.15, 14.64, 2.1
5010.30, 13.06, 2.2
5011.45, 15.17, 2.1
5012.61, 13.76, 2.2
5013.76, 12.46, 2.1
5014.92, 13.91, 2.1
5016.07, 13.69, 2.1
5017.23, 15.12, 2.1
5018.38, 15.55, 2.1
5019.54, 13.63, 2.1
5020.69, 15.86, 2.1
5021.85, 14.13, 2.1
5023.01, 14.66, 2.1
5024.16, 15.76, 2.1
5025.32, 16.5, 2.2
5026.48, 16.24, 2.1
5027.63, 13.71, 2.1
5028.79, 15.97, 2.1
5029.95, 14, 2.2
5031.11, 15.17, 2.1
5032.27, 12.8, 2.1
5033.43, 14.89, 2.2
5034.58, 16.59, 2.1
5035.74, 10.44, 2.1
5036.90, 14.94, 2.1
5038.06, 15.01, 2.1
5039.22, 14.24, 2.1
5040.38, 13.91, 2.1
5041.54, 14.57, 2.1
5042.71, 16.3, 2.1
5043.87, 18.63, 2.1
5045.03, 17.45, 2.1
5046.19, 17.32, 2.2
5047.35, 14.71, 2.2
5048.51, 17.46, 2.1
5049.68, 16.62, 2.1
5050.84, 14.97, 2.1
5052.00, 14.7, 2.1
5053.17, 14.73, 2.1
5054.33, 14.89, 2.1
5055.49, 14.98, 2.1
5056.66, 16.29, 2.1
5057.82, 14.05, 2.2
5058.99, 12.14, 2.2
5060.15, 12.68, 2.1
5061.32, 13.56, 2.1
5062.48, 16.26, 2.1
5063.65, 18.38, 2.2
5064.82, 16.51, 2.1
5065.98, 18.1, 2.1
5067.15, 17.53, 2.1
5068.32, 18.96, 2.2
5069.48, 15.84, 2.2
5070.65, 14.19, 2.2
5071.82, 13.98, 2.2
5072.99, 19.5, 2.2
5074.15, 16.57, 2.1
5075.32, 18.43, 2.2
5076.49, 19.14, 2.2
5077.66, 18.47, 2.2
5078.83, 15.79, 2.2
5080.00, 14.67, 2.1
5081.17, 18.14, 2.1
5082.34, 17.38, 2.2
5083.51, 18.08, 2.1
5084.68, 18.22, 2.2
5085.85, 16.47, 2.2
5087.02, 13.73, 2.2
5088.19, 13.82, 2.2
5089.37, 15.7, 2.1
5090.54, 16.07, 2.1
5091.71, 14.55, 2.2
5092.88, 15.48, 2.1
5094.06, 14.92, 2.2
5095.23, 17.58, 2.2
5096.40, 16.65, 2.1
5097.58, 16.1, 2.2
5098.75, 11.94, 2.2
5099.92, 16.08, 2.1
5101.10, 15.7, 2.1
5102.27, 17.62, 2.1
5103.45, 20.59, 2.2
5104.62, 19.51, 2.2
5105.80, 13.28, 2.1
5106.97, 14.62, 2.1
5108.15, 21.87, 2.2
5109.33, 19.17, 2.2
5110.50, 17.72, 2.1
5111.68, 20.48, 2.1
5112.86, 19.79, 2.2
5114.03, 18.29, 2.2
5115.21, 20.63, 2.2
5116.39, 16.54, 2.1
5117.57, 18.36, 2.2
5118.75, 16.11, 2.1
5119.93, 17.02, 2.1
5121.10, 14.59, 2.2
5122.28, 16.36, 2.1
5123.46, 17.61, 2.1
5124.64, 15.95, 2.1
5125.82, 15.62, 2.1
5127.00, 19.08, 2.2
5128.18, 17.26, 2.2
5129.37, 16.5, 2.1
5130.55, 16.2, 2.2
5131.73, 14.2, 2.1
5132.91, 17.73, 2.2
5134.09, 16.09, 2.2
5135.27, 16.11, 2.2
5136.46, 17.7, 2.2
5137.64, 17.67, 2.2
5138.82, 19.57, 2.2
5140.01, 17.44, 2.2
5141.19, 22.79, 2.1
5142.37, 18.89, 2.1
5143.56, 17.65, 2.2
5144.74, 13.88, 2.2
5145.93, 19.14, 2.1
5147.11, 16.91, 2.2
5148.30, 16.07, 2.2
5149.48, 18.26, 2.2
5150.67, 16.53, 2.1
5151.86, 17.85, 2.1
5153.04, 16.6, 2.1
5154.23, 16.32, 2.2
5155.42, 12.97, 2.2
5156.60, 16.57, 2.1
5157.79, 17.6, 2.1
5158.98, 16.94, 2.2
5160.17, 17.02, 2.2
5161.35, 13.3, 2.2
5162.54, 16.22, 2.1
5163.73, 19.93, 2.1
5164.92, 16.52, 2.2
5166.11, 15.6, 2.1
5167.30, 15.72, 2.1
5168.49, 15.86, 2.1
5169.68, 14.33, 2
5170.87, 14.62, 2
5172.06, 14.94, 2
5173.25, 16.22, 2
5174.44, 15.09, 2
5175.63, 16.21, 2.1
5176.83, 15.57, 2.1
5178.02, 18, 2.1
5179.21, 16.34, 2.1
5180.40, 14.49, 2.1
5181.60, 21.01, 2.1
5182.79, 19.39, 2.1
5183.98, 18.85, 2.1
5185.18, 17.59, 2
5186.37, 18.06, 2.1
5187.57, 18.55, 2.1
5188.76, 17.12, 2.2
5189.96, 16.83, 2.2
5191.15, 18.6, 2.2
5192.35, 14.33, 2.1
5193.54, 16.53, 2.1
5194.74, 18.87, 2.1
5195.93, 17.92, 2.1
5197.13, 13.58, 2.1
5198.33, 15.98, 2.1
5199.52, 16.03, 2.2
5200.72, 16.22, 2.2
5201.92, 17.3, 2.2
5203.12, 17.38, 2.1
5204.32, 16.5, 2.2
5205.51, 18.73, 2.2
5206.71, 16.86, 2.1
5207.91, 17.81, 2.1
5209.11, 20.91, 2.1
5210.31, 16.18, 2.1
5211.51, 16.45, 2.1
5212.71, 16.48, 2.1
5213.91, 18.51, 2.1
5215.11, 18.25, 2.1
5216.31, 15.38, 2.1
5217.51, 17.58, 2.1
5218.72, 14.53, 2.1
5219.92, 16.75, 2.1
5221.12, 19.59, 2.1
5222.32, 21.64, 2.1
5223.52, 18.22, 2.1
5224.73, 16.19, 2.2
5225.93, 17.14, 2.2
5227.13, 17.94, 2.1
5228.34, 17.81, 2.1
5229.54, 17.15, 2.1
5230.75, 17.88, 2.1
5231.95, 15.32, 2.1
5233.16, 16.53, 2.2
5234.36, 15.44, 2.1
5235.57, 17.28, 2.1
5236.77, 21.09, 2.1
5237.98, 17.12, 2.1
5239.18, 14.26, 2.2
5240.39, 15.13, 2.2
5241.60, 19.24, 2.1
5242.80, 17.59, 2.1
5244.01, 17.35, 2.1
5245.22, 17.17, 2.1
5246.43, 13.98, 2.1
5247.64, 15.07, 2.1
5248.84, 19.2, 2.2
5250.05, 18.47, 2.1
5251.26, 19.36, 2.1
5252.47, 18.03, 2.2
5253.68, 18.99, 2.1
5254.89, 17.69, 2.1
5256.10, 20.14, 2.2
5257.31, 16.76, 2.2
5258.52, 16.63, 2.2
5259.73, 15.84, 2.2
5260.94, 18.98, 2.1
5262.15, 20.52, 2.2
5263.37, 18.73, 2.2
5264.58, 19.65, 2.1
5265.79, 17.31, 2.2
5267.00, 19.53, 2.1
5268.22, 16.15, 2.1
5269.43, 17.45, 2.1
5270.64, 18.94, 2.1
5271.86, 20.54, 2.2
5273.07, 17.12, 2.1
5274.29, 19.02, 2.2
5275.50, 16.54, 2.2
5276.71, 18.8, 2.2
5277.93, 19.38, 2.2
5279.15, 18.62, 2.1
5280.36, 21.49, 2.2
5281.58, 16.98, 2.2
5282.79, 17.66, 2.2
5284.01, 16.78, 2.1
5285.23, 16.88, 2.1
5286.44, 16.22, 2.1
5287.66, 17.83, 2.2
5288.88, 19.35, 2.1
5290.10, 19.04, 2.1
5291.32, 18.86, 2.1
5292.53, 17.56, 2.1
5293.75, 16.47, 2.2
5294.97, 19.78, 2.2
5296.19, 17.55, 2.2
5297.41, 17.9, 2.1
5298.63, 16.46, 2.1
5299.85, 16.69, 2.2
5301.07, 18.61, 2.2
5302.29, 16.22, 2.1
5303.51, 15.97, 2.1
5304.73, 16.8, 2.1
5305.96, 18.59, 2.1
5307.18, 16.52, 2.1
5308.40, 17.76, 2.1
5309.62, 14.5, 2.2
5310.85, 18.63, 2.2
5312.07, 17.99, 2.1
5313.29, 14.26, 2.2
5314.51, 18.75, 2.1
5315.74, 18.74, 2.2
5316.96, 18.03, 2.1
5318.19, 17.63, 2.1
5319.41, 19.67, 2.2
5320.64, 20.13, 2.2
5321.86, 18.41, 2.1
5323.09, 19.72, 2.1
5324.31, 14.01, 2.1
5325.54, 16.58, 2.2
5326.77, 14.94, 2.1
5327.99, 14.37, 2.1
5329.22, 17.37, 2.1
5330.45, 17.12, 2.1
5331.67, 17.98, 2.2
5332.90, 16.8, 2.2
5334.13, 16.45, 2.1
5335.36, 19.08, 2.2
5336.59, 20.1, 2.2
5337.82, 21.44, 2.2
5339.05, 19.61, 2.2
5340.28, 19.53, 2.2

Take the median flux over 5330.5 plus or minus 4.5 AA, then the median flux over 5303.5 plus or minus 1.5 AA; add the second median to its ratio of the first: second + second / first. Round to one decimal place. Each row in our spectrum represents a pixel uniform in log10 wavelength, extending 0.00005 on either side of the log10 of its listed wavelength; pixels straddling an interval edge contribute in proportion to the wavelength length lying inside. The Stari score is 17.2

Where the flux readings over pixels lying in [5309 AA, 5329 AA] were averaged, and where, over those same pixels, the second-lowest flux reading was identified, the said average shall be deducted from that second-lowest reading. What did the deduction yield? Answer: -3.0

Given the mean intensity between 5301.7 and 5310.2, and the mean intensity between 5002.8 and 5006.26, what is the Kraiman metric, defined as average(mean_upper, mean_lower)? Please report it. 14.8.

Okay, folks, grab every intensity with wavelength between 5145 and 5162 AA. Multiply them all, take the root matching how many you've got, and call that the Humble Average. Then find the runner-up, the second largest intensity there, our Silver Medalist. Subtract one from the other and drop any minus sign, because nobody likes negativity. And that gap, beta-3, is 1.8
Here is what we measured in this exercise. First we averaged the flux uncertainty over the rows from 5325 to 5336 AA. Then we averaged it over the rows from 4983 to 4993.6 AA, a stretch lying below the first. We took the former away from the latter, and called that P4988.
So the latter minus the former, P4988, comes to 0.06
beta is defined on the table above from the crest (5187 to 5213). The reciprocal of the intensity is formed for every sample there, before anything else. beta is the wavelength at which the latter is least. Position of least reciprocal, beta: 5209.11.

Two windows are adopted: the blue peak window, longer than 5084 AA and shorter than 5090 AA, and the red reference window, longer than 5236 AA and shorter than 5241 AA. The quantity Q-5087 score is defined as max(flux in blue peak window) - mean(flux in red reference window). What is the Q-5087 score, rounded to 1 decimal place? 1.3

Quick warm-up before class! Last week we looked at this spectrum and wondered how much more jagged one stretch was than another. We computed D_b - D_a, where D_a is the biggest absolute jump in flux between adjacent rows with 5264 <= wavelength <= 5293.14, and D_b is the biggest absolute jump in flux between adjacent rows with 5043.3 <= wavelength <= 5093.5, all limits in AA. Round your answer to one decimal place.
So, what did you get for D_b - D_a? 1.0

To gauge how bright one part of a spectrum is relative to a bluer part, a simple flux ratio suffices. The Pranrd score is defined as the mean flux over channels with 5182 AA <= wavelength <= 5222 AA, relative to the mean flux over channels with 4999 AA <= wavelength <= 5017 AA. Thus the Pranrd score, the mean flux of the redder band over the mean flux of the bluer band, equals 1.24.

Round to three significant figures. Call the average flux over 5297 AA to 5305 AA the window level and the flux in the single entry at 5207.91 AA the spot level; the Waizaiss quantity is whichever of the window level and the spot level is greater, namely 17.8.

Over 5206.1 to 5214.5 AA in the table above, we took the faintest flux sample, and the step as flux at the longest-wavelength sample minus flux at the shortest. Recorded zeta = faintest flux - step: 14.5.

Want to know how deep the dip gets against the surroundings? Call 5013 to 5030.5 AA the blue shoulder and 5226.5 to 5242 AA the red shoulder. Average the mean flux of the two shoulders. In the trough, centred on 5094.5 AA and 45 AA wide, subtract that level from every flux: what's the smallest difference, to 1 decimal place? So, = -4.0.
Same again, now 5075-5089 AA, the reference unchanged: -2.2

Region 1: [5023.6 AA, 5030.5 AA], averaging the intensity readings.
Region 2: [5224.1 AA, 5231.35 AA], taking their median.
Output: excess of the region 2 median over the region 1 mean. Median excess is 2.1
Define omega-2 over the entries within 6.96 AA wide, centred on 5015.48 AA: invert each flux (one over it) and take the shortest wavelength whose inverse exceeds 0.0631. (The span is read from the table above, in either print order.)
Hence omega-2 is 5012.61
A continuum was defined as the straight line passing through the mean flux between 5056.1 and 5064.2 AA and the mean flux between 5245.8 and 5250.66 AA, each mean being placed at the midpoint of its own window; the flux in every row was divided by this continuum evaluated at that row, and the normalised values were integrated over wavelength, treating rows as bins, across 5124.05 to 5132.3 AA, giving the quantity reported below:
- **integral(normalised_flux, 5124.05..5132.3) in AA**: 8.8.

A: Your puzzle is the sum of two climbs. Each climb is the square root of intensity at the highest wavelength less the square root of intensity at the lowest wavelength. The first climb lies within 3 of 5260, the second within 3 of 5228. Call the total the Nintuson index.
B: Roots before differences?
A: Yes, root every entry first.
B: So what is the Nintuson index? 0.52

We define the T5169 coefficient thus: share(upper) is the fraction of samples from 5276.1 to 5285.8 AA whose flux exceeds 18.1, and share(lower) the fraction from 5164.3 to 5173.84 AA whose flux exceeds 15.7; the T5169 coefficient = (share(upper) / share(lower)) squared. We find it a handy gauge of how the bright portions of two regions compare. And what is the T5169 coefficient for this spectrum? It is 1.0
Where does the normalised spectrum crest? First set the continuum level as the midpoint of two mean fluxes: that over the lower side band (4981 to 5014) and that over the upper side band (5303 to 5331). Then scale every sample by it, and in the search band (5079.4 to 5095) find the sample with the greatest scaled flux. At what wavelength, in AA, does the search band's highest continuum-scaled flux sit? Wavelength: 5084.68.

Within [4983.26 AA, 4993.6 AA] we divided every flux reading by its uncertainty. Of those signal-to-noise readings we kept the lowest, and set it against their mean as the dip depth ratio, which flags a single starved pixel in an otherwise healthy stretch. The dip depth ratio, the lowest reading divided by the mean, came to 0.77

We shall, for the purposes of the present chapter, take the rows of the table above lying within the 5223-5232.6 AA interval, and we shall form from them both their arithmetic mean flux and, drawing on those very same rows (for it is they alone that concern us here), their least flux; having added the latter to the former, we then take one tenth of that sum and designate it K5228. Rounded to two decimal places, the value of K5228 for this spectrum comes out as 3.25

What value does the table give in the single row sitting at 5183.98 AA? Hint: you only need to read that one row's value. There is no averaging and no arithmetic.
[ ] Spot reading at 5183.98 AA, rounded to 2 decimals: 18.85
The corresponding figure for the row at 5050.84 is 14.97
